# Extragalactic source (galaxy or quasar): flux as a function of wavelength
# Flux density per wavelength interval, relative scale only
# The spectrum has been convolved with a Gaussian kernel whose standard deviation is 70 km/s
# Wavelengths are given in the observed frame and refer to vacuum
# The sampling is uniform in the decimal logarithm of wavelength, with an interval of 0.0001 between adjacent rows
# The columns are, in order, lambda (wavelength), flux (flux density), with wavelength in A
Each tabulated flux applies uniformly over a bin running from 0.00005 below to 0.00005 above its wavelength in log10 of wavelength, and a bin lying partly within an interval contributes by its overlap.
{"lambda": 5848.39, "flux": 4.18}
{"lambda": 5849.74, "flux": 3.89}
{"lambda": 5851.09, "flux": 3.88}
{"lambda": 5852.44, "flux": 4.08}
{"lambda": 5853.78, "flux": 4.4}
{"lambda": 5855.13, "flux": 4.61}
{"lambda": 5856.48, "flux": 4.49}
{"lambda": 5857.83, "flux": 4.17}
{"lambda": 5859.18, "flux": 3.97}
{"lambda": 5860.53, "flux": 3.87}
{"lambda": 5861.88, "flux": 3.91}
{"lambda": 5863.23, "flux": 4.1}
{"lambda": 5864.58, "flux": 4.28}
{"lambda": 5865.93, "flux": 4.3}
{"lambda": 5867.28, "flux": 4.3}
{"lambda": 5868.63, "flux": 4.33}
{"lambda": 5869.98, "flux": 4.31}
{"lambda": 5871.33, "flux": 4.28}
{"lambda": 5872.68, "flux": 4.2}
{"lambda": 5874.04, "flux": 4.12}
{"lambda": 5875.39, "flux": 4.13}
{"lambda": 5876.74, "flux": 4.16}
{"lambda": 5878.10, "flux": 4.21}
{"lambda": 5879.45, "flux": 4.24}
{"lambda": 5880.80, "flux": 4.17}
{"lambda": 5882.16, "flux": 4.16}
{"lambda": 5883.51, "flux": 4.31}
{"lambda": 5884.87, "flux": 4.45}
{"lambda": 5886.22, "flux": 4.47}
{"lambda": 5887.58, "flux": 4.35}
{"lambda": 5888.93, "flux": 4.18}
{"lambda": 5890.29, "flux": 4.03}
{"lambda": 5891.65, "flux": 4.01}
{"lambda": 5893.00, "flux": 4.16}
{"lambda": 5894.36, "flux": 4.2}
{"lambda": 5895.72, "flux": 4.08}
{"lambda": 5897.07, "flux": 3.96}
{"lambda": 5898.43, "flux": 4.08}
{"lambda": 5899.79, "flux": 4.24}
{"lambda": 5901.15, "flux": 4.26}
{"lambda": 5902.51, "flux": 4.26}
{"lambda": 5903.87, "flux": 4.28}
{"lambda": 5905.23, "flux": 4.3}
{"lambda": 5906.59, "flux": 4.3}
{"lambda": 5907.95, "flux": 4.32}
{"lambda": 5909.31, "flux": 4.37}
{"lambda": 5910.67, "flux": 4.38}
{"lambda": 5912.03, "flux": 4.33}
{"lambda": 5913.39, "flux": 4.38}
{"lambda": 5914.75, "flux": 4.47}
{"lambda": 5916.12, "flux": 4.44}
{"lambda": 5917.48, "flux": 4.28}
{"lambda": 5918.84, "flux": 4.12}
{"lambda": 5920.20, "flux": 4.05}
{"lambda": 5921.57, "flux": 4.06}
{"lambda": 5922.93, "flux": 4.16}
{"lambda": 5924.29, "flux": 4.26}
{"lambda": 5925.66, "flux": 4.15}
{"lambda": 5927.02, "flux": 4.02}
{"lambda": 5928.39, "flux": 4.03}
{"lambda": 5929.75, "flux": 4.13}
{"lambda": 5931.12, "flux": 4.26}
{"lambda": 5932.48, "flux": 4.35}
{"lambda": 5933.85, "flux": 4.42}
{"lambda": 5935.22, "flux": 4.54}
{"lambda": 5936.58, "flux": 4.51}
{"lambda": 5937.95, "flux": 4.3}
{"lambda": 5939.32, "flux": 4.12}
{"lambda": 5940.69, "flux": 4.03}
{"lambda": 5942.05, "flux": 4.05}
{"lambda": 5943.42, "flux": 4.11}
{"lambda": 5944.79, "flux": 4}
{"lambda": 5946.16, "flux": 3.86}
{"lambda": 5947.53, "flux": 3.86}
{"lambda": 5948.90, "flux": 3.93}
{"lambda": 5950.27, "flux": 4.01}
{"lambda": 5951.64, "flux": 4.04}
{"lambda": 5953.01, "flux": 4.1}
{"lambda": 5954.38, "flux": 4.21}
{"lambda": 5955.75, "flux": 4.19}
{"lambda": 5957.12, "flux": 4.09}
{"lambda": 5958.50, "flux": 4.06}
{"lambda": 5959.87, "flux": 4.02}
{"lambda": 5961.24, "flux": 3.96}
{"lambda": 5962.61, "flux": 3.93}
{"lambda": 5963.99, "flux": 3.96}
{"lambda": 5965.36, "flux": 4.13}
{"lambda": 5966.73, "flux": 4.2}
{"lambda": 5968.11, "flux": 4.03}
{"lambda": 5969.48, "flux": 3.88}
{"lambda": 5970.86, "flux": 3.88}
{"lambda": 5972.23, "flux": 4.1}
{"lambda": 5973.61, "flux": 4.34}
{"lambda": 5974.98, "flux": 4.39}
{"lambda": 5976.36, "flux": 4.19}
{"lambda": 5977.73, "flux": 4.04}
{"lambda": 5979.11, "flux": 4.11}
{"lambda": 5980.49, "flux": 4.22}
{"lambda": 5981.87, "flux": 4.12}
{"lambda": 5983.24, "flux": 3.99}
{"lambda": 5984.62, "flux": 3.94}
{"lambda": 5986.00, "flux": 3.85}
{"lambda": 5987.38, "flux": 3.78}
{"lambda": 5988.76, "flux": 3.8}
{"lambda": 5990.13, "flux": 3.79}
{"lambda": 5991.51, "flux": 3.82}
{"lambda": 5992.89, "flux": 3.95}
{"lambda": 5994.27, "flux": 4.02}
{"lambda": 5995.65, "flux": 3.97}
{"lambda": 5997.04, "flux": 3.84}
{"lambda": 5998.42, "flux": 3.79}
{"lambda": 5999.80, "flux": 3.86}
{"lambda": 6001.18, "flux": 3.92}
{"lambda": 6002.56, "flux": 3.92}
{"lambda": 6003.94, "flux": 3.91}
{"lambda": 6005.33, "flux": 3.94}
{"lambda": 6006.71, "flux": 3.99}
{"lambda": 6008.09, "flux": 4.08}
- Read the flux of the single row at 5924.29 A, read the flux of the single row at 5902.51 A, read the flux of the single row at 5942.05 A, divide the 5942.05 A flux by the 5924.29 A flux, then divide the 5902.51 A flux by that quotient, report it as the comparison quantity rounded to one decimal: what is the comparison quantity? 4.5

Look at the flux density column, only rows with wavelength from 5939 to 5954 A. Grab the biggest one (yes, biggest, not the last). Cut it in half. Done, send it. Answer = 2.06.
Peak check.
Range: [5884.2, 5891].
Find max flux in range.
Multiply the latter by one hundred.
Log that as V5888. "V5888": 447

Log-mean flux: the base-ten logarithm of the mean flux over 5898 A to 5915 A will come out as 0.634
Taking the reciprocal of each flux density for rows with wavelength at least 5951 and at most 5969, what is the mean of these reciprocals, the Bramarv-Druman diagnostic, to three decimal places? 0.246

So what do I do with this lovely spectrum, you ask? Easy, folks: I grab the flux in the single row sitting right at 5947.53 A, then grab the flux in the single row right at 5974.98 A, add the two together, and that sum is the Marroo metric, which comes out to 8.25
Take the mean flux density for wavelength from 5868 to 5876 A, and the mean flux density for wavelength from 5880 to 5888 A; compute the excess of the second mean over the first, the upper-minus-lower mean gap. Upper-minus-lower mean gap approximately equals 0.09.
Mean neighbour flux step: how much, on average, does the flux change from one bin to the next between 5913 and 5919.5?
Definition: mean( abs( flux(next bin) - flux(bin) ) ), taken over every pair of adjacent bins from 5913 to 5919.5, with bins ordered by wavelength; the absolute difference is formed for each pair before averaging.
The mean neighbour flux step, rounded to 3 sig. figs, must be 0.110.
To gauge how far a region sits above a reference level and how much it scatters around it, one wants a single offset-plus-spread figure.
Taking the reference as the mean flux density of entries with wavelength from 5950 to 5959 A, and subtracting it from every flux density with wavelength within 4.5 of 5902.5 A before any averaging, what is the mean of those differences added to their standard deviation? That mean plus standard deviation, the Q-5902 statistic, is 0.22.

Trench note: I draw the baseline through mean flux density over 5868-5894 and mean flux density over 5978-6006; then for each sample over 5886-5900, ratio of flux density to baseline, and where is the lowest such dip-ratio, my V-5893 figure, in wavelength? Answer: 5897.07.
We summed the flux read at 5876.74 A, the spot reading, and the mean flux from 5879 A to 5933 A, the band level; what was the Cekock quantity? 8.39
